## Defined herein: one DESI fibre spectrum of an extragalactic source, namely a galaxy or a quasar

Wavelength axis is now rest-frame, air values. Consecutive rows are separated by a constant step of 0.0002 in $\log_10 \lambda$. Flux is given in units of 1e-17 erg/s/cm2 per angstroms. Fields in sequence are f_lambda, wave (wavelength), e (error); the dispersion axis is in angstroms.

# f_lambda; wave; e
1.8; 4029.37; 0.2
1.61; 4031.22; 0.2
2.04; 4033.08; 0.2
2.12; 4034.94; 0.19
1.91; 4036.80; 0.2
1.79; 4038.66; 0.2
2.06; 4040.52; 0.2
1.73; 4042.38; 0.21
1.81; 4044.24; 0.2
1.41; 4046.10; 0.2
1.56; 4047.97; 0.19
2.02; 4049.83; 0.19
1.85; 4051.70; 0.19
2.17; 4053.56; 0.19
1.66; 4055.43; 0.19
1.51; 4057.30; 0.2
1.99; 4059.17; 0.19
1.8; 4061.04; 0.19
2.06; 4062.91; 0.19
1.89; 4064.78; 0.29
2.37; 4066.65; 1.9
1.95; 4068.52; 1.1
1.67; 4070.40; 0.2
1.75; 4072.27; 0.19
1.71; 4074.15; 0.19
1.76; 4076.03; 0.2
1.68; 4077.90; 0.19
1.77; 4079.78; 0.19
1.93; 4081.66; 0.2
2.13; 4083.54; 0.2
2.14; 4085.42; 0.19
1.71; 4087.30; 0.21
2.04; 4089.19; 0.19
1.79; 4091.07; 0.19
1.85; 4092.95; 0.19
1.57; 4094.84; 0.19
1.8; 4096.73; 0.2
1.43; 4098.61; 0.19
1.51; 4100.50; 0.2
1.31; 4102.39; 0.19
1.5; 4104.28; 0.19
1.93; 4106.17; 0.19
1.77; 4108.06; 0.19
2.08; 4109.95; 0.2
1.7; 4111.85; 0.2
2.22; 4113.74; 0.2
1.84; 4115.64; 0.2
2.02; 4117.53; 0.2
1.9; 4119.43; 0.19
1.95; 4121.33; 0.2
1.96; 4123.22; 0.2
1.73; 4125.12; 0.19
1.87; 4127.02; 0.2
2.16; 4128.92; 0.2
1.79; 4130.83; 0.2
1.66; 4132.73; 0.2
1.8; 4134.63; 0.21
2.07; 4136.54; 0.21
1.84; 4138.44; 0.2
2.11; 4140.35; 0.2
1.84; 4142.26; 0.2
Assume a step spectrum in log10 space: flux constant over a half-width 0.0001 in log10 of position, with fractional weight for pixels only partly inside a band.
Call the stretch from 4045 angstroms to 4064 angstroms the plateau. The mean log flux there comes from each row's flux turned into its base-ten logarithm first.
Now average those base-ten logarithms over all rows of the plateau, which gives 0.252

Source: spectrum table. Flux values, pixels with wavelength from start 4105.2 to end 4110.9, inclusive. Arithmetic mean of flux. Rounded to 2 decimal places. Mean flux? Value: 1.93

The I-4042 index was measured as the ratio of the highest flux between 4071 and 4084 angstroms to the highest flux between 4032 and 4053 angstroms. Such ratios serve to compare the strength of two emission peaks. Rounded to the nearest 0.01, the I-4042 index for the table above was 1.00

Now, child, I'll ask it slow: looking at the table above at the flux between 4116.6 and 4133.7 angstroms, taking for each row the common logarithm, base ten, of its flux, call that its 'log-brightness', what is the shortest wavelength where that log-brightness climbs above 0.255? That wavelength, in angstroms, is 4117.53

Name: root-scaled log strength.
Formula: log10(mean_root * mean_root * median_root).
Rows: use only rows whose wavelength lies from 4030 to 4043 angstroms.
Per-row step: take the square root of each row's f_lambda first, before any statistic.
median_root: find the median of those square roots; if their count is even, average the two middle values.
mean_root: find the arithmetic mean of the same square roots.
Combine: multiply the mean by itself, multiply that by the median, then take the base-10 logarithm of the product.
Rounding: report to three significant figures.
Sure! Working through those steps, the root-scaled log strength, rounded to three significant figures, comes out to 0.417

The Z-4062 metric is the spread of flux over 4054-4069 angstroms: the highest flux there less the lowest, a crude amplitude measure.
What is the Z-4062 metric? 0.86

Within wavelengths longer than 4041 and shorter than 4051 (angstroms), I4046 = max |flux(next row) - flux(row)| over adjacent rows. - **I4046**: 0.46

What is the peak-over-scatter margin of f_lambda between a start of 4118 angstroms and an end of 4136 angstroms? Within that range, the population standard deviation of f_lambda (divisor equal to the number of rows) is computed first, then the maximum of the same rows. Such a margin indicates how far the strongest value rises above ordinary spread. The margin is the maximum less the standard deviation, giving 2.02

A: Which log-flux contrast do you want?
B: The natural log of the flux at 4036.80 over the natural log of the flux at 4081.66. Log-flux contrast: 0.98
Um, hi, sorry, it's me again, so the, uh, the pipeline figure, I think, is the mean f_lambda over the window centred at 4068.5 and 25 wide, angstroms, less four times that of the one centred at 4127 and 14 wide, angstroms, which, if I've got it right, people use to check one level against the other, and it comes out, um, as -5.7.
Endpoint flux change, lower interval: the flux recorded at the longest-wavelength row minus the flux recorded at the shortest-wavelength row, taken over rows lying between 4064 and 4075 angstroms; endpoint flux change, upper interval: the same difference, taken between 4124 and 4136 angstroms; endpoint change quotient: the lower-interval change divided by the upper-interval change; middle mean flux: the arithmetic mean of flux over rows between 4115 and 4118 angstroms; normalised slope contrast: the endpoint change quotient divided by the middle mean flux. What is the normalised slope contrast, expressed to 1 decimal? -1.3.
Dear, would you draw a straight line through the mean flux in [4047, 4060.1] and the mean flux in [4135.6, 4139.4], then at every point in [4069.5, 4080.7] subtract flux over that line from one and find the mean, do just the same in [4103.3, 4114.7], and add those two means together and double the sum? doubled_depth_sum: 0.2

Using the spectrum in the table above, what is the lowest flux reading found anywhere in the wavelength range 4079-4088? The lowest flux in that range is 1.71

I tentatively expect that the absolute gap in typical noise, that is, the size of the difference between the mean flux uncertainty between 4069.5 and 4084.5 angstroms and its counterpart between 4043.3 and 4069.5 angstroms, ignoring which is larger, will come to 0.19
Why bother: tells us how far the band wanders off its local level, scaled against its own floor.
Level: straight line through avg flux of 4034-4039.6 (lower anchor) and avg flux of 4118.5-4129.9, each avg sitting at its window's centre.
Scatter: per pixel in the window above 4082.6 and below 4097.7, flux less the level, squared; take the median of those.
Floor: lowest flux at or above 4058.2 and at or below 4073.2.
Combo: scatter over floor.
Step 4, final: 0.018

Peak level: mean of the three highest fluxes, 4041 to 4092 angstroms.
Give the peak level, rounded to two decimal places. 2.23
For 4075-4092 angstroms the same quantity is 2.10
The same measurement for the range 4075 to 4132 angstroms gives 2.17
